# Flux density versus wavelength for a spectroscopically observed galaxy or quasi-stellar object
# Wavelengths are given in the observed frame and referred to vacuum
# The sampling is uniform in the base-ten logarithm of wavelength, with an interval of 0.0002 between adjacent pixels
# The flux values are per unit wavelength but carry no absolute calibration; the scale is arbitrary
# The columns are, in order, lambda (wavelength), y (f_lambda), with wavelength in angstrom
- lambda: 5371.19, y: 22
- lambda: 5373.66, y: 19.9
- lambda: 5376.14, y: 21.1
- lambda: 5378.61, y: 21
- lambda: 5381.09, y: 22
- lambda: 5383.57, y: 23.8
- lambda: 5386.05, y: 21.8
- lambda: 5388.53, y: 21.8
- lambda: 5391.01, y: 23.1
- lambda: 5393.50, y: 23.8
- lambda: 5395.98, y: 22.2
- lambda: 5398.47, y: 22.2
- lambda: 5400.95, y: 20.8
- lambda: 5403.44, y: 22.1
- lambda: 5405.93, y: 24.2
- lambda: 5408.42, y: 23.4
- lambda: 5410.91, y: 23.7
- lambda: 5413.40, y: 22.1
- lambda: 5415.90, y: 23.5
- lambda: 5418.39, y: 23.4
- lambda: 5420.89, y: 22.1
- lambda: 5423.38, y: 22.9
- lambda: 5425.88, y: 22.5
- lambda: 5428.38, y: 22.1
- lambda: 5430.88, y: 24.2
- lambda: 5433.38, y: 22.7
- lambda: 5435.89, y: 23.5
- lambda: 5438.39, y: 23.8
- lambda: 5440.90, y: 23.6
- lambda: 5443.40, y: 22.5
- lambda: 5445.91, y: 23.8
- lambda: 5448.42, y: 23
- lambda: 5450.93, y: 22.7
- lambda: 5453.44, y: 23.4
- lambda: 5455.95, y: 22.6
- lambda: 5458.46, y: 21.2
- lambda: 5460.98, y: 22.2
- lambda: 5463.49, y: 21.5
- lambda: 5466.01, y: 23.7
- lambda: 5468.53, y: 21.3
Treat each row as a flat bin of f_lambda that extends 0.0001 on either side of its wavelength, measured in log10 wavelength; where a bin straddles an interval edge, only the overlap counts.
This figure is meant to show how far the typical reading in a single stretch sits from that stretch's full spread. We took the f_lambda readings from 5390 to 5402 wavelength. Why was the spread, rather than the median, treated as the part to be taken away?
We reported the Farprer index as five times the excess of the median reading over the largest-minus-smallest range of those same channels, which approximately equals 96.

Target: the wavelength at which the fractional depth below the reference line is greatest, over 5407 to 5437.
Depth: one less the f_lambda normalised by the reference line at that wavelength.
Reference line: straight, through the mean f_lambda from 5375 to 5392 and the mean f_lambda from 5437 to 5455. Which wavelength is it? 5428.38 angstrom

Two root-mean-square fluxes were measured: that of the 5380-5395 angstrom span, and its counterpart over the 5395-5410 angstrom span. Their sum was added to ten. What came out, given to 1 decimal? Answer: 55.2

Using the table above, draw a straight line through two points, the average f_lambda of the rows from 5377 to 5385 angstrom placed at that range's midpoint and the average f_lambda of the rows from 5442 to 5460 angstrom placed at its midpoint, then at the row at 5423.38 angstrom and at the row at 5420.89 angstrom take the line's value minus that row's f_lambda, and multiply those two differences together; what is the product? -0.15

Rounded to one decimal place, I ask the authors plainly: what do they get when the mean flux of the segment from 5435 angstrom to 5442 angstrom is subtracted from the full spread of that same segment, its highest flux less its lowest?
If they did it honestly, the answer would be -23.3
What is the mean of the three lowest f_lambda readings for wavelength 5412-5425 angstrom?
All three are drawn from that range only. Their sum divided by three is 22.4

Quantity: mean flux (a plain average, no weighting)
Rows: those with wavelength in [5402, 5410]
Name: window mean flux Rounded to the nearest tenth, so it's 23.2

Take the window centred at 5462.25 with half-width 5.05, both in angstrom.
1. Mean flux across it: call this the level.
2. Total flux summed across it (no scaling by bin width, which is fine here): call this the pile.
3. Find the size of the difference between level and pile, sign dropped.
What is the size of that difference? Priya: 66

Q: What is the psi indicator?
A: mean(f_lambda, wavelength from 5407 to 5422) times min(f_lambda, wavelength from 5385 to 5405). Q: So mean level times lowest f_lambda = 479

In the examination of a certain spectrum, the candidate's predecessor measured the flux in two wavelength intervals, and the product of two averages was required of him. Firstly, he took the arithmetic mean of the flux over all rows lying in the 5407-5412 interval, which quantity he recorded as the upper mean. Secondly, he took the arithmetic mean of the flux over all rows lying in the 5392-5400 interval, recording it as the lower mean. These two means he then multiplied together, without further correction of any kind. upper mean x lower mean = 535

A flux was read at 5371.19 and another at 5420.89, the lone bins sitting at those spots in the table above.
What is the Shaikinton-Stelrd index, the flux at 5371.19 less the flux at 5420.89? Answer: -0.1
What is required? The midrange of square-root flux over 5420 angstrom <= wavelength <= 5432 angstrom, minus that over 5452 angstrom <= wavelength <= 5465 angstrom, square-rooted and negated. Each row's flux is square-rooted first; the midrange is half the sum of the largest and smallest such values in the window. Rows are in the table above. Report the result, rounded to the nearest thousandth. -0.299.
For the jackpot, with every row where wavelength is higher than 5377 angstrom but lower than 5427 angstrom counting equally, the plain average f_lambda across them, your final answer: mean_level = 22.6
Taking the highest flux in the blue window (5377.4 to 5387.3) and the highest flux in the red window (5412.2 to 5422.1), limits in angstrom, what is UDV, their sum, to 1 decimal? 47.3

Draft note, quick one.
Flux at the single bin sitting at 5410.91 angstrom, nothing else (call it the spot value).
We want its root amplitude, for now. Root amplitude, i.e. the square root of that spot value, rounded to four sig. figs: 4.868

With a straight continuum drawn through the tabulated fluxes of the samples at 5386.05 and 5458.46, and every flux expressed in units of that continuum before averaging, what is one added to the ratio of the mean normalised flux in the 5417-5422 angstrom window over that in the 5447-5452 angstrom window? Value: 1.98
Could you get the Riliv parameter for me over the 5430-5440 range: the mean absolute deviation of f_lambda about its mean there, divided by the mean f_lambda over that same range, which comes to 0.019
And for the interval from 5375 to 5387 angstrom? 0.035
